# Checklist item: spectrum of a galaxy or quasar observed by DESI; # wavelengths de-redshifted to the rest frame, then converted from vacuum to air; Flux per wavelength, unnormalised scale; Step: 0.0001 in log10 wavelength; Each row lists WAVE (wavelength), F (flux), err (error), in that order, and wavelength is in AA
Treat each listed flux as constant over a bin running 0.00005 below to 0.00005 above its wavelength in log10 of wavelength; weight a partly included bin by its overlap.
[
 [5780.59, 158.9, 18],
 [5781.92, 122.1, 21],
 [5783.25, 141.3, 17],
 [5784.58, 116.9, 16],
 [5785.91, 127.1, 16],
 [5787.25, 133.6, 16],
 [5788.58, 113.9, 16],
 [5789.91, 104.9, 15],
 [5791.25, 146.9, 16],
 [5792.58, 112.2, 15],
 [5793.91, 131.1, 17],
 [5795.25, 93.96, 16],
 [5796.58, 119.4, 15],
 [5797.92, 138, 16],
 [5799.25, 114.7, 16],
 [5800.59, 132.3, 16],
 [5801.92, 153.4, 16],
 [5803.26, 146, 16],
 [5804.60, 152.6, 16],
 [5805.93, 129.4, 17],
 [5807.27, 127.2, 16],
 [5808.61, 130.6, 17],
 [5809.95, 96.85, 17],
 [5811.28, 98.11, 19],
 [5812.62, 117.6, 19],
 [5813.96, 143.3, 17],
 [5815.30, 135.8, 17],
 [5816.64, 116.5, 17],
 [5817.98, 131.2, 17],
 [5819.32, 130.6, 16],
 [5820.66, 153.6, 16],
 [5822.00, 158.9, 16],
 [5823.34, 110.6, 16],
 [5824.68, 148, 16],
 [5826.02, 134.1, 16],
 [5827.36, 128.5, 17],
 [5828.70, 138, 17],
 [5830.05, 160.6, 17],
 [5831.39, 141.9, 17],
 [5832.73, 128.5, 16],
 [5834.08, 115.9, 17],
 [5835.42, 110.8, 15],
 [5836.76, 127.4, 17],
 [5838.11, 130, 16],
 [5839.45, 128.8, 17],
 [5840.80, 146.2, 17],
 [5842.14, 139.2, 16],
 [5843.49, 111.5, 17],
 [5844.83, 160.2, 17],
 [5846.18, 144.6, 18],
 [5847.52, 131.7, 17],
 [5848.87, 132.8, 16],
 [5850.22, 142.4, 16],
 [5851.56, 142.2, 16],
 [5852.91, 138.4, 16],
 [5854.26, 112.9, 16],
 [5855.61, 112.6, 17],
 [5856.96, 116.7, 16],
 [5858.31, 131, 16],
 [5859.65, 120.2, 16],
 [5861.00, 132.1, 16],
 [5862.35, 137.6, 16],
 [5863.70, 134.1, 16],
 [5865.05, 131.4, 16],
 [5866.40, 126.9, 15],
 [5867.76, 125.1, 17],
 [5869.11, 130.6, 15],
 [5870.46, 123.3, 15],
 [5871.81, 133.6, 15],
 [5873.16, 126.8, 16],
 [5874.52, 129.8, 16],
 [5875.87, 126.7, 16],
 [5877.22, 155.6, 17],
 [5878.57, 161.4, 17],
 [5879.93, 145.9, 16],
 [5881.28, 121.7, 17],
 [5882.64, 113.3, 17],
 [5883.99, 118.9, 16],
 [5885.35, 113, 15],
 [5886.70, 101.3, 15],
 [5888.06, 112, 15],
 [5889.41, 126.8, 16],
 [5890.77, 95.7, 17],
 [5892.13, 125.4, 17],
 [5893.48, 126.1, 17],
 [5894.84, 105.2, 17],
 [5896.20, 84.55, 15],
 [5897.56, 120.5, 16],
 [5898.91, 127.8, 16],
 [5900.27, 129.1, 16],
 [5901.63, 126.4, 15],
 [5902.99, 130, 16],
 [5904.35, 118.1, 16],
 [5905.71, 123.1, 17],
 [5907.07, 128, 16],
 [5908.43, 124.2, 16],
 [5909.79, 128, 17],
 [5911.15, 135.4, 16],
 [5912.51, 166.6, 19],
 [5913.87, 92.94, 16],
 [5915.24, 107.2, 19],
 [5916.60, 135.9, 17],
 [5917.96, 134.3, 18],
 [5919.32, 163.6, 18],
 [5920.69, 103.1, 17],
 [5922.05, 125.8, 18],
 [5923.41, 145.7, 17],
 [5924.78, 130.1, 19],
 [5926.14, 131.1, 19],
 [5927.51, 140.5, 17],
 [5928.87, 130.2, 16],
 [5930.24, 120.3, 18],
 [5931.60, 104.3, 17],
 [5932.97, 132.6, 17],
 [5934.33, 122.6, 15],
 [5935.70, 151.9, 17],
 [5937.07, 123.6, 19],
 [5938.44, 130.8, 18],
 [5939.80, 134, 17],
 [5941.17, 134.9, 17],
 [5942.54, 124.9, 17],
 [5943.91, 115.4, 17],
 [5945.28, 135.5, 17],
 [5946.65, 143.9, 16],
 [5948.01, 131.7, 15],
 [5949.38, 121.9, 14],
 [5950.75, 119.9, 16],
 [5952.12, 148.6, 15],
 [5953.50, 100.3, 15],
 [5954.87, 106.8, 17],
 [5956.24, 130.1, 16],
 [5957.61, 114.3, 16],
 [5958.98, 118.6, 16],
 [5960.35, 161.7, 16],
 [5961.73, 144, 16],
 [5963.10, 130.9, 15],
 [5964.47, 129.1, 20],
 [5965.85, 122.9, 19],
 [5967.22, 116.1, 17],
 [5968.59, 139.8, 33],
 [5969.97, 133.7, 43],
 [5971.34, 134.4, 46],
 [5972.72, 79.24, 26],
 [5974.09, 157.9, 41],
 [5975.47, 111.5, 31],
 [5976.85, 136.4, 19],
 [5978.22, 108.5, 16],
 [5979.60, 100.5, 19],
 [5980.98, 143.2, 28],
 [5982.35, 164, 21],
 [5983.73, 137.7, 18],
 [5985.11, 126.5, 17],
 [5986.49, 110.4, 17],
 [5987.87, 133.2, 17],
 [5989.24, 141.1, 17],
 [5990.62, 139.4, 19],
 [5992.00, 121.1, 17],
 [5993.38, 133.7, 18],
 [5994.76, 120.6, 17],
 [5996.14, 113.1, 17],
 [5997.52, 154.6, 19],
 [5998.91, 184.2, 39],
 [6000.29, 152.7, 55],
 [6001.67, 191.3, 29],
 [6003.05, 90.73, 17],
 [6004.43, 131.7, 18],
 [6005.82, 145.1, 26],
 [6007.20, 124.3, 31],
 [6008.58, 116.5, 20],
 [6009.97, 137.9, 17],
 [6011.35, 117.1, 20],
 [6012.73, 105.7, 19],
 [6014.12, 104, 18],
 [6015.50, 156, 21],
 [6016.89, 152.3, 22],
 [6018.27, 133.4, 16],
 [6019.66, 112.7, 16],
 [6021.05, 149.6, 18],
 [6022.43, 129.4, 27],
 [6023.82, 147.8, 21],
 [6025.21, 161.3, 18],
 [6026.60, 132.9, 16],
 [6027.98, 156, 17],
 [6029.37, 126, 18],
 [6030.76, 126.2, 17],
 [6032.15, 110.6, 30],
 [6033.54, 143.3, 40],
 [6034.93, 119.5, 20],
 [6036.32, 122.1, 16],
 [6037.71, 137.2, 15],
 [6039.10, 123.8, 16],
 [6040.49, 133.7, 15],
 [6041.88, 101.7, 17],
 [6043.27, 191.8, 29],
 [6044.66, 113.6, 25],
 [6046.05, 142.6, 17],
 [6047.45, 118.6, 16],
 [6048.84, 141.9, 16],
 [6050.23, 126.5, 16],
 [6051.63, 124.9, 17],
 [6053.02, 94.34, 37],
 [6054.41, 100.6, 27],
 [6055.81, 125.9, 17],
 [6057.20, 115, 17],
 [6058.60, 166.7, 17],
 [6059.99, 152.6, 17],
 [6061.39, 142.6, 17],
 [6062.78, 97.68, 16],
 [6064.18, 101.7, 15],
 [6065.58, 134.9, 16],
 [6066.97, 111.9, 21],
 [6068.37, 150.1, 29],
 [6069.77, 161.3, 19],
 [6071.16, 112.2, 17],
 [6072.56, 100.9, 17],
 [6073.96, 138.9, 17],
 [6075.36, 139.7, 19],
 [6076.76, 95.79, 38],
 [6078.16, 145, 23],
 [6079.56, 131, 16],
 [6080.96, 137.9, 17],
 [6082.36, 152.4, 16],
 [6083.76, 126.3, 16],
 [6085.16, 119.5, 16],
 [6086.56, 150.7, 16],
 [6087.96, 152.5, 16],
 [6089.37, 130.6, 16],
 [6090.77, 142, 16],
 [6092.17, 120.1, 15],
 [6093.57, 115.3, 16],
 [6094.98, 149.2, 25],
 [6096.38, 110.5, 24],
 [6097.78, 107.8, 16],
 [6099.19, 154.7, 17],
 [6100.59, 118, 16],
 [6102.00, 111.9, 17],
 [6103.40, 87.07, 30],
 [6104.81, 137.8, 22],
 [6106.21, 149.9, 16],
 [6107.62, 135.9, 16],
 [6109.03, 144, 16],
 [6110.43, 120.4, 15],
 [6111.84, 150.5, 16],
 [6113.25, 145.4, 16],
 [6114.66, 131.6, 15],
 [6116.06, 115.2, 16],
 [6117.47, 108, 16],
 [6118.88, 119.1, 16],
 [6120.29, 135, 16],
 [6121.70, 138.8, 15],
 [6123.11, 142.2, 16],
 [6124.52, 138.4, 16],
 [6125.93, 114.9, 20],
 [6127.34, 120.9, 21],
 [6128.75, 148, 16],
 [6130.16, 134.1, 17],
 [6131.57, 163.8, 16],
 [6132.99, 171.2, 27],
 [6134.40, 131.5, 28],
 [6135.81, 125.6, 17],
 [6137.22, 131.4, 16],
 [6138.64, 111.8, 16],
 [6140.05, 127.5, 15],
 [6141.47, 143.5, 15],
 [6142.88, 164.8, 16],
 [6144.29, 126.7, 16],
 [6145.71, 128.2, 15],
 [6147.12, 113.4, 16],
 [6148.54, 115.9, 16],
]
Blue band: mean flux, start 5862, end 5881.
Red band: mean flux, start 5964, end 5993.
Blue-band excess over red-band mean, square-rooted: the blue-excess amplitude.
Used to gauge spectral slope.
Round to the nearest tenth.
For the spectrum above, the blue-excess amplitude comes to 2.6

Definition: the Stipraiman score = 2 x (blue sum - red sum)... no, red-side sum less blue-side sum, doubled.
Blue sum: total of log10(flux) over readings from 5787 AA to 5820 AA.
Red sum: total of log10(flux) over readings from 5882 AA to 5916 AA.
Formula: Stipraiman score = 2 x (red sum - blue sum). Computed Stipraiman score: -1.2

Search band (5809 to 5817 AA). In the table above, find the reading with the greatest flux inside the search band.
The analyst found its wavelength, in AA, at 5813.96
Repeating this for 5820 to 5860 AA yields 5830.05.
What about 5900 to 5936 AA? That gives 5912.51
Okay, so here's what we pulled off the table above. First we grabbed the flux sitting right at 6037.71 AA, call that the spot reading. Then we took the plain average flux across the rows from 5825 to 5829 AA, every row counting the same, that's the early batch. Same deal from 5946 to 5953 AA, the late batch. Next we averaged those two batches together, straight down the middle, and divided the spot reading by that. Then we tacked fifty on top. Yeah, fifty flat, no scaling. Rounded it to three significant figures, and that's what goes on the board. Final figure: 51.0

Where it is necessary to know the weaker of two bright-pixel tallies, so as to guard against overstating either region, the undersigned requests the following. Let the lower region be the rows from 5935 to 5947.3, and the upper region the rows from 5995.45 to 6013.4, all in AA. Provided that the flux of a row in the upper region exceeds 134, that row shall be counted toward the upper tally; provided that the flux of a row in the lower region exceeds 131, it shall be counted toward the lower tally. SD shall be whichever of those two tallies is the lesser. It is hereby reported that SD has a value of 5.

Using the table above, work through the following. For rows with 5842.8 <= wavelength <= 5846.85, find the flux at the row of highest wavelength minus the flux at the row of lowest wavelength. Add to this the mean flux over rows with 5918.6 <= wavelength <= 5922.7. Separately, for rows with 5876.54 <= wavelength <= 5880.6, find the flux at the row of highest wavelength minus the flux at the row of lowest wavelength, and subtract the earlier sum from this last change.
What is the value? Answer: -174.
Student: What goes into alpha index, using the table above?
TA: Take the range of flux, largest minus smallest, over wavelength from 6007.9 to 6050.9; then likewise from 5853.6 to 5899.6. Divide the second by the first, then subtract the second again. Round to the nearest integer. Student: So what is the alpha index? -76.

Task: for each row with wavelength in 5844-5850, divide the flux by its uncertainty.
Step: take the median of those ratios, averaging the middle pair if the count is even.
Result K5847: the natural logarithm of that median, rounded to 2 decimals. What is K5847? 2.10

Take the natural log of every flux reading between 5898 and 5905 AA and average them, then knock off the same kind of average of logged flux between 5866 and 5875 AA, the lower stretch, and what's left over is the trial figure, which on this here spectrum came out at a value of -0.01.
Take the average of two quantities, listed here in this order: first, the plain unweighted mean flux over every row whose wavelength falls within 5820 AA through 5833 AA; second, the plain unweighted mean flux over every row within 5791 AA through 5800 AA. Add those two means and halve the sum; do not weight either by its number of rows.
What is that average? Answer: 131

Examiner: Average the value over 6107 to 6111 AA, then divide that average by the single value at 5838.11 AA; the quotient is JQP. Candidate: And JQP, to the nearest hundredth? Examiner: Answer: 1.03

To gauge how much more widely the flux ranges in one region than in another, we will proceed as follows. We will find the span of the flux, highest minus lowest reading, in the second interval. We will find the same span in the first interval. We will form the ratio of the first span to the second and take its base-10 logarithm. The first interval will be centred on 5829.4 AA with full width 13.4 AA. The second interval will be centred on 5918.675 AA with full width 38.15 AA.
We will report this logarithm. -0.17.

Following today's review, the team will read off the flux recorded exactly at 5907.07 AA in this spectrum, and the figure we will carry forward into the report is 128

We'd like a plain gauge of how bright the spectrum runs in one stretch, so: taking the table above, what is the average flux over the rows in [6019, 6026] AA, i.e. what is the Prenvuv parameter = 140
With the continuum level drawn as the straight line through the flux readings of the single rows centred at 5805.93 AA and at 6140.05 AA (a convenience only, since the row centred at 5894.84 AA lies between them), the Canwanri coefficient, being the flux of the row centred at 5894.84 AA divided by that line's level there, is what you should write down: 0.82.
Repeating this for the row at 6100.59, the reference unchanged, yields 0.92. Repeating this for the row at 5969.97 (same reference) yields 1.04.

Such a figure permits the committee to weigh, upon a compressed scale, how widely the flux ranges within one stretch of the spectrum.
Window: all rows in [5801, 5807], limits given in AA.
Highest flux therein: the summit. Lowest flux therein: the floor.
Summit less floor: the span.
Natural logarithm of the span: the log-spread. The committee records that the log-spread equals 3.18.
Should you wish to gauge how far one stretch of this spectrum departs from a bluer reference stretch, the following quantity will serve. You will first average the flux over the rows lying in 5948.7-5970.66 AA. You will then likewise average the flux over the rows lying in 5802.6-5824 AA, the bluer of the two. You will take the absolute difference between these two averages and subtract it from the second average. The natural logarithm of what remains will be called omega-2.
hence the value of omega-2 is 4.85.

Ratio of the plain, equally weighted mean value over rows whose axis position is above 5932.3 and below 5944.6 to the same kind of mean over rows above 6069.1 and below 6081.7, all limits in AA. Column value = 1.01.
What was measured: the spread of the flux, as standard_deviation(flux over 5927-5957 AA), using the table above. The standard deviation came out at 13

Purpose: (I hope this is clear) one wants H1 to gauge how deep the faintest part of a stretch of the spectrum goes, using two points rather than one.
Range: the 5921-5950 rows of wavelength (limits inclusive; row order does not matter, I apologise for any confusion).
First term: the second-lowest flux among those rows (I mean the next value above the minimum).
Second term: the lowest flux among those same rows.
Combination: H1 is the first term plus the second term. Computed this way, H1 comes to 220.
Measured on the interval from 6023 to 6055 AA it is 195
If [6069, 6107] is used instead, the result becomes 183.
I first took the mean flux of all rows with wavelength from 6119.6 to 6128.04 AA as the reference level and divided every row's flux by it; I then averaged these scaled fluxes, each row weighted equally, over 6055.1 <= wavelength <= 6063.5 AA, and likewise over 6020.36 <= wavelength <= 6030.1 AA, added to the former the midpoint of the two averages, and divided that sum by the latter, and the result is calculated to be 1.90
